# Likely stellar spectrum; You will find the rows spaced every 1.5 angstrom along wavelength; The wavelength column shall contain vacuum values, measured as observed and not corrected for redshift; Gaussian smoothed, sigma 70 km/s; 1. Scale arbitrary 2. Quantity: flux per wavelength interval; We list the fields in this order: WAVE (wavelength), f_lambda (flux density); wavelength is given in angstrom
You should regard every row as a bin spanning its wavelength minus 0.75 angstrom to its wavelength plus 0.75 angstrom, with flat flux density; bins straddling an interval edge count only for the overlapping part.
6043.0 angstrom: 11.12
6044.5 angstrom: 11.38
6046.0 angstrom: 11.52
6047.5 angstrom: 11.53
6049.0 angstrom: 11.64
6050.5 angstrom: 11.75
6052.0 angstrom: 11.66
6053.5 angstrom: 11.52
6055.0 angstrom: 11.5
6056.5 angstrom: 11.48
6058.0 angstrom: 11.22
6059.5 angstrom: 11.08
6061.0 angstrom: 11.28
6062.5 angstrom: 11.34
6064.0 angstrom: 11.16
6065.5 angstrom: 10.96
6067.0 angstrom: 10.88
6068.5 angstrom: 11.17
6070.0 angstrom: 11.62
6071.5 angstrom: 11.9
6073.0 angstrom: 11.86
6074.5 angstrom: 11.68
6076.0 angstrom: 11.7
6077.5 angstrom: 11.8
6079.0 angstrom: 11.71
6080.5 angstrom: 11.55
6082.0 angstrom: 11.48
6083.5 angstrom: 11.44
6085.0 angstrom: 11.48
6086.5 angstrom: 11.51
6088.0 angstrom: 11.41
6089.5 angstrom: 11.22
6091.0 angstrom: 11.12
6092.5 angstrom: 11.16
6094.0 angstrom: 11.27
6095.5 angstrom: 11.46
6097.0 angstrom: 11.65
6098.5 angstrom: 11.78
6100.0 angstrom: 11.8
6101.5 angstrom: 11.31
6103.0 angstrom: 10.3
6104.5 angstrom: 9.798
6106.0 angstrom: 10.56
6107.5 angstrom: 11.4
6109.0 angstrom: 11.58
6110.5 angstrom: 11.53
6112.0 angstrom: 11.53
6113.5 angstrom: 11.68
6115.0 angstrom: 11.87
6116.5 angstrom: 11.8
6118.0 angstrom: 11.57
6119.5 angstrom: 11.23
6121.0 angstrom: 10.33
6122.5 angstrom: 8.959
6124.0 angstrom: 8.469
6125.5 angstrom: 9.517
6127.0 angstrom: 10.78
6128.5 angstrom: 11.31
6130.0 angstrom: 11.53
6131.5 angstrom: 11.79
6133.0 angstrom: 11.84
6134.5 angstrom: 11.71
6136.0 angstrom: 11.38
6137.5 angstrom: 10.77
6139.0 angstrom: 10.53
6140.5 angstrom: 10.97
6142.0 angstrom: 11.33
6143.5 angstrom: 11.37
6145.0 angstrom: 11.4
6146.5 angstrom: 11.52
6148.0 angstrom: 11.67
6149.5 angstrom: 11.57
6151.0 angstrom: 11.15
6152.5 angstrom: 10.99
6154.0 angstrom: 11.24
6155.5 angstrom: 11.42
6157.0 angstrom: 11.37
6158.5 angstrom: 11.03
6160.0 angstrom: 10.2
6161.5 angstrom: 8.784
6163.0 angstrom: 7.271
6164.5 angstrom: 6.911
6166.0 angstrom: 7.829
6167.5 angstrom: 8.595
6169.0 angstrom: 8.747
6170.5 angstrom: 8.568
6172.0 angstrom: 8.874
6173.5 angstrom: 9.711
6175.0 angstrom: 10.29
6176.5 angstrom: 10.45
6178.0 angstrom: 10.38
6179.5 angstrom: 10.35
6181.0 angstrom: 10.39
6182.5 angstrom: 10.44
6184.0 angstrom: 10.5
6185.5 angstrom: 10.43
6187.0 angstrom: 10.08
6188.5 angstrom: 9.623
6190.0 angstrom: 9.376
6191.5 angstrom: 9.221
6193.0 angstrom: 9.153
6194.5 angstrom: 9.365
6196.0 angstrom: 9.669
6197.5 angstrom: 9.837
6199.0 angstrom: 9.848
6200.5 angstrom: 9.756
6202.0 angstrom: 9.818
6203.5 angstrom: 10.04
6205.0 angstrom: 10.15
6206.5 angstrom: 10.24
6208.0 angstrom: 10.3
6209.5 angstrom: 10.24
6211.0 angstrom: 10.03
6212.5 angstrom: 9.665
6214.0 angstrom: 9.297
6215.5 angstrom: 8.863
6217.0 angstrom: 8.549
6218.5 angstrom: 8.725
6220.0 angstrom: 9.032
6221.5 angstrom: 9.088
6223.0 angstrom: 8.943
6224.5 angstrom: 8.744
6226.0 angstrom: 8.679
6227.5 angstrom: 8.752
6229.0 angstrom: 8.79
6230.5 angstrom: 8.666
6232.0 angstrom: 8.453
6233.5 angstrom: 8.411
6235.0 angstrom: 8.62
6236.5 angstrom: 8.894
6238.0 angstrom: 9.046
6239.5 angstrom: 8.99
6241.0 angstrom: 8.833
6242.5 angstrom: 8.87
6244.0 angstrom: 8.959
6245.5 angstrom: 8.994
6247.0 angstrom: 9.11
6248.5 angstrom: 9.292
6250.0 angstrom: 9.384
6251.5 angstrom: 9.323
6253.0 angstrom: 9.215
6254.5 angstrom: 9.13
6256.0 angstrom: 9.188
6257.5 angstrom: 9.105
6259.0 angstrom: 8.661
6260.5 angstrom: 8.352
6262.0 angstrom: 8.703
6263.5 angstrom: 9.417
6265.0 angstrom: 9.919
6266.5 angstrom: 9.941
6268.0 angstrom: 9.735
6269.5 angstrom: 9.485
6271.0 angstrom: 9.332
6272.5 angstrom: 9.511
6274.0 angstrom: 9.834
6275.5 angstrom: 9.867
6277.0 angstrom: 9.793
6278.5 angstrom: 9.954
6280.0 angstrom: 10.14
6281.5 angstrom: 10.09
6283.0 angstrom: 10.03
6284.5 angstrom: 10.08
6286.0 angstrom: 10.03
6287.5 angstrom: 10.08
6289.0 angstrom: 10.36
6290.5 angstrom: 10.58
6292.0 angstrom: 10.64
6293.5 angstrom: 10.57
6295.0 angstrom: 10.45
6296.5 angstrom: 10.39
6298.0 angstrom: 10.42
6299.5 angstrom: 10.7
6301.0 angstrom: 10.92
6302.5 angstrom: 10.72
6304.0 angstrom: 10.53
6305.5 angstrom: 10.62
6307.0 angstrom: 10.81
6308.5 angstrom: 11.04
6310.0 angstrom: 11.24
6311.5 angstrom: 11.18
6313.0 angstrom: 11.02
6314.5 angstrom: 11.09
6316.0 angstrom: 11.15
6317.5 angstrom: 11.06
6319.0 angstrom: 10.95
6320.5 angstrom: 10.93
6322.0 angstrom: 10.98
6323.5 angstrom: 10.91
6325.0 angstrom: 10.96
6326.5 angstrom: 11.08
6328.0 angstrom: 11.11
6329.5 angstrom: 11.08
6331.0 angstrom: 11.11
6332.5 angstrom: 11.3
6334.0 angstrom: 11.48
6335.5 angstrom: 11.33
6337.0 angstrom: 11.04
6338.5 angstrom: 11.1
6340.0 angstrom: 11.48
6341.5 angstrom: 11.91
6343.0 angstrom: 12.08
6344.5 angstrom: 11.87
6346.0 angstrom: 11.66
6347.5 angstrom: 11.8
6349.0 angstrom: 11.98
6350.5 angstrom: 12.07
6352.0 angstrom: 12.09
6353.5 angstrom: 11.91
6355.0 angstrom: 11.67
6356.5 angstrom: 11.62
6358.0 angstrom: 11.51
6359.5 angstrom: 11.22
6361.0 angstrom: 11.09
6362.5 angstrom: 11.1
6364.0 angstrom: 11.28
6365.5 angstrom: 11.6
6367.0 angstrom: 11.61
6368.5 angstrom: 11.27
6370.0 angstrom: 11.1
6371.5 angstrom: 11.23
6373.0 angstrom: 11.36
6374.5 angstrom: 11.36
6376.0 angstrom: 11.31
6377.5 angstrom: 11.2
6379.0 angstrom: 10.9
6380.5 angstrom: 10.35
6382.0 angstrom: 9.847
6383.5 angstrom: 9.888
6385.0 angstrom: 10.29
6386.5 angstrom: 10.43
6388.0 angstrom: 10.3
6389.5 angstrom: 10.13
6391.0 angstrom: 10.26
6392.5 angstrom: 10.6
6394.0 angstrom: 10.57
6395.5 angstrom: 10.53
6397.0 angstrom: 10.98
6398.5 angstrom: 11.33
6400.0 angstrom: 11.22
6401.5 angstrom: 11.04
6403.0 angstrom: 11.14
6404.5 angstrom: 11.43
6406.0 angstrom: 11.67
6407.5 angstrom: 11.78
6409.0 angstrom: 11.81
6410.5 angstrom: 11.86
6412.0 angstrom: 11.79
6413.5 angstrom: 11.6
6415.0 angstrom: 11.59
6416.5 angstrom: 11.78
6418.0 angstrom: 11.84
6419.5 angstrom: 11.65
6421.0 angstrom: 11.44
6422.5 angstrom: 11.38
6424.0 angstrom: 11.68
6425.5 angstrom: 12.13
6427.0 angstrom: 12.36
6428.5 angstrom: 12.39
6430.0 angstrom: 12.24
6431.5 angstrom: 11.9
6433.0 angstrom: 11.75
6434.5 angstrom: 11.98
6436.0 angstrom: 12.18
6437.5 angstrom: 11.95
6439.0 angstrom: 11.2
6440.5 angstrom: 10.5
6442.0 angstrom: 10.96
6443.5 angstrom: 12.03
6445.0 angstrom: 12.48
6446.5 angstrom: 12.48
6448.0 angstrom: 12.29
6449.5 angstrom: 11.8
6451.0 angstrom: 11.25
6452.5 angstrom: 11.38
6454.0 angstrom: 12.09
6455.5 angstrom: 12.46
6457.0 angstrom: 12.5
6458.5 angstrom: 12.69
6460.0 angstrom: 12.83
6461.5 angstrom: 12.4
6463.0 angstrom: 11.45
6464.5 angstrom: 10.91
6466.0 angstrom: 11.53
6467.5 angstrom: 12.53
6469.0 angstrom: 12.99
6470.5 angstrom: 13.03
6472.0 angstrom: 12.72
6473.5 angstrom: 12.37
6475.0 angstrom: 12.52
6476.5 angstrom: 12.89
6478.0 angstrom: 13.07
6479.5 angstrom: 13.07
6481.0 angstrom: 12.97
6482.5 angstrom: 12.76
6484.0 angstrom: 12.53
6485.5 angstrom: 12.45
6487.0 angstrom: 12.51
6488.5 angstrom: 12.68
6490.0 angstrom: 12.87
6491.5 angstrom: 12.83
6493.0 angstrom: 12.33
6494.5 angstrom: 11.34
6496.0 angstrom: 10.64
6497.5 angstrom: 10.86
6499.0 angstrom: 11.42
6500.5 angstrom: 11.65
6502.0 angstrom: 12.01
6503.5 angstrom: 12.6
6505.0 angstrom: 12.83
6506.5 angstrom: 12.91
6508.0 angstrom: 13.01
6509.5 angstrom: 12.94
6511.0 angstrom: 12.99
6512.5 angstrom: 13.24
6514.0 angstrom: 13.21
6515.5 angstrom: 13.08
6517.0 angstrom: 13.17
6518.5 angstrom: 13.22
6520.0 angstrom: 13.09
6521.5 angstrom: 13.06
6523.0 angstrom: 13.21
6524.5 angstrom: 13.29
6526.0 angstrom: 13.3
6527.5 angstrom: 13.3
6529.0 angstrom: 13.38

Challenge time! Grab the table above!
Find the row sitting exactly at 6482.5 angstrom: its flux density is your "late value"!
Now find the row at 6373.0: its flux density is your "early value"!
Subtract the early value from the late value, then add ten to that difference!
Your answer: 11.4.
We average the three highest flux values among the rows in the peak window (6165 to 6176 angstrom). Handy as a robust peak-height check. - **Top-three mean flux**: 9.6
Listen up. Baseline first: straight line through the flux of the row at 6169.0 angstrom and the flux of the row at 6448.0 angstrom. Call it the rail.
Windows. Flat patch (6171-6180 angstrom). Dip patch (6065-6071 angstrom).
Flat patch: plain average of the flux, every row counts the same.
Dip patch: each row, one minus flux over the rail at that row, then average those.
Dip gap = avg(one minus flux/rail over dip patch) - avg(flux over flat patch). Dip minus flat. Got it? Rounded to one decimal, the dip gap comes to -10.5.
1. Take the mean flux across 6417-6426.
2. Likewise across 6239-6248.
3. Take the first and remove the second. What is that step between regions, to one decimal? 2.7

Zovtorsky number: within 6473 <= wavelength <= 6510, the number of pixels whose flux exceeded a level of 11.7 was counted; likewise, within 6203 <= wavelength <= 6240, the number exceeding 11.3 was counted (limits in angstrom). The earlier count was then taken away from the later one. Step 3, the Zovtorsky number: -20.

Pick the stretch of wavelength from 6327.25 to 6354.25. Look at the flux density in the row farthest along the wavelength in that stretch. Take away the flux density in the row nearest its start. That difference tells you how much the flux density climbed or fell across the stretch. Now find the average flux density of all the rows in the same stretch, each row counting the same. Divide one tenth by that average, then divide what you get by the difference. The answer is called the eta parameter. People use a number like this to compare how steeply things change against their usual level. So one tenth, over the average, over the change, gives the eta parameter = 0.01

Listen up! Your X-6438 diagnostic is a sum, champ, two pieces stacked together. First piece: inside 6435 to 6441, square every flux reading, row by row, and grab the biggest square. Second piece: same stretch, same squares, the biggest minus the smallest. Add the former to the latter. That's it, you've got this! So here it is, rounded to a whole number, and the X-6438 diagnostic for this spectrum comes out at 186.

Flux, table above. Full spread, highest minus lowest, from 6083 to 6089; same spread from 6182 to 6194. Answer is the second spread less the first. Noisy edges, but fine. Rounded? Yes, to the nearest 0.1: 1.2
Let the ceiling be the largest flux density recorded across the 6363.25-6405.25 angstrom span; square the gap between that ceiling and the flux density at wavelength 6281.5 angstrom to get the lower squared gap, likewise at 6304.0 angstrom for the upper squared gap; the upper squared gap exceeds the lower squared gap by -1.1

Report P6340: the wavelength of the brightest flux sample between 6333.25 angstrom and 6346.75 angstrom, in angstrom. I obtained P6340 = 6343.0 angstrom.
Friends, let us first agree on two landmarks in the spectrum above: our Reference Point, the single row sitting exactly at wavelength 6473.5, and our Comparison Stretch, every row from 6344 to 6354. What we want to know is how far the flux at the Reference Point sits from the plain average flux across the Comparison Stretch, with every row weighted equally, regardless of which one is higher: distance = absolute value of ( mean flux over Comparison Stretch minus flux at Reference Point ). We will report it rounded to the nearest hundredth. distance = 0.46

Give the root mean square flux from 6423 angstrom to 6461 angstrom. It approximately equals 12.0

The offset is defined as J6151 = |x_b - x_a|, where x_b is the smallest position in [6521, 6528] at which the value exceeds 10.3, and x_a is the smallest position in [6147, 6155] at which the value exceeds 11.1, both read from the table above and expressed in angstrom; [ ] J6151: 373.5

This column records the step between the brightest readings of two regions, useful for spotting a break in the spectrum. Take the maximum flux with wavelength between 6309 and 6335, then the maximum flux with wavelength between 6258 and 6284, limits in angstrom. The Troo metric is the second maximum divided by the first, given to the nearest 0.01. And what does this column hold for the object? 0.88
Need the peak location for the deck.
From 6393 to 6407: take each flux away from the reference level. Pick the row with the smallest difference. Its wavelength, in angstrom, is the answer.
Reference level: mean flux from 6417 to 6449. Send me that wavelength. 6406.0 angstrom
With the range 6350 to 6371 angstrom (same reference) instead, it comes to 6352.0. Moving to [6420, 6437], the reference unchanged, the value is 6428.5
